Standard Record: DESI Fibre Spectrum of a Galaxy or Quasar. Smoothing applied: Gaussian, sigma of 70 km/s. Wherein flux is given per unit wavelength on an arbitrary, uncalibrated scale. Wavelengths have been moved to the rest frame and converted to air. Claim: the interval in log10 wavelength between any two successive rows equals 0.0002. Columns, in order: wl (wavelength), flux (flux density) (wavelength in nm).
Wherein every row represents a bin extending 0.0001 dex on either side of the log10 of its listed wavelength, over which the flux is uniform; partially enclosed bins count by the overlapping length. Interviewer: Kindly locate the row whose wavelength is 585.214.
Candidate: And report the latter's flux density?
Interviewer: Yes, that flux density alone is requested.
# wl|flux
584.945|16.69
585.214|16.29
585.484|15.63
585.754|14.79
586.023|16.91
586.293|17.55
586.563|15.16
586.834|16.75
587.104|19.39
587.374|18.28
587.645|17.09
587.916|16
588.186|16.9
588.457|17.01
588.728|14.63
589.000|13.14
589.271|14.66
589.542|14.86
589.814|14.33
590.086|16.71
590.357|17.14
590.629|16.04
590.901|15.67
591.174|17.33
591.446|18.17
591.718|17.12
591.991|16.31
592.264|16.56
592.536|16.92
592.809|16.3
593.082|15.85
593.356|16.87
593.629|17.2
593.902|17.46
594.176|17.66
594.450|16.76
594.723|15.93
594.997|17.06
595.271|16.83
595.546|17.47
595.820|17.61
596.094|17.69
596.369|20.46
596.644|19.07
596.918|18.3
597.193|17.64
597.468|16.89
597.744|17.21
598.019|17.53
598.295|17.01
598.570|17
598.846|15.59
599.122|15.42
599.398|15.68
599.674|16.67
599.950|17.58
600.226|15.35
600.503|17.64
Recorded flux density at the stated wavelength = 16.29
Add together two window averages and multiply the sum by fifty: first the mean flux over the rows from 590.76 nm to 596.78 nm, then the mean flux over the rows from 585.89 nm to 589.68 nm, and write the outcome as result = 1675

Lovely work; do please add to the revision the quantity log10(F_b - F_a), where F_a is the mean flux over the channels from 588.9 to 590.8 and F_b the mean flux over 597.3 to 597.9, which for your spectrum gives 0.25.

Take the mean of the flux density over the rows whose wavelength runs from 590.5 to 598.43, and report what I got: 17.2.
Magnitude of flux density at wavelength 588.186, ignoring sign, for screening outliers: 16.9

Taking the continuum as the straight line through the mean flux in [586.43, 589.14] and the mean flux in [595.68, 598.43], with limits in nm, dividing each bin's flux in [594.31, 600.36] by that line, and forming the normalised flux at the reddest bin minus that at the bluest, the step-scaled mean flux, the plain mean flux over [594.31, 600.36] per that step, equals -137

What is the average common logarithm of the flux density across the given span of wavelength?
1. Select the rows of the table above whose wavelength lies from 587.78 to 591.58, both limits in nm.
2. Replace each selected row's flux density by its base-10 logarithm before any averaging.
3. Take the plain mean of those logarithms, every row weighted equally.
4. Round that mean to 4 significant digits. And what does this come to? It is 1.200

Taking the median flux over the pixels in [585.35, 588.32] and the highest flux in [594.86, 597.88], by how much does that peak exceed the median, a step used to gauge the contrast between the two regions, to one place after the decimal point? 3.6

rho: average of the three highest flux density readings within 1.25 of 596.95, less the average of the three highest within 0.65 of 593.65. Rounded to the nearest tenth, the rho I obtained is 1.8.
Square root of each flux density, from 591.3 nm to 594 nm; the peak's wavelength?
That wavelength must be 591.446 nm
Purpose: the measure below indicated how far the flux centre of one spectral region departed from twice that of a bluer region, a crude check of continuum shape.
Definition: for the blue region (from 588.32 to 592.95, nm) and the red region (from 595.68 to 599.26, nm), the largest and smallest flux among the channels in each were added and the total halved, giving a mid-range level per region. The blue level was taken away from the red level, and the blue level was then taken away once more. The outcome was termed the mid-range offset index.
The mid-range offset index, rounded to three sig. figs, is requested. -13.4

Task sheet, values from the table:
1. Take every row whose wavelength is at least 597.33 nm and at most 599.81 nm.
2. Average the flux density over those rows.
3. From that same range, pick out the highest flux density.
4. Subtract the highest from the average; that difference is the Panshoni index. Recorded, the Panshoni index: -1.0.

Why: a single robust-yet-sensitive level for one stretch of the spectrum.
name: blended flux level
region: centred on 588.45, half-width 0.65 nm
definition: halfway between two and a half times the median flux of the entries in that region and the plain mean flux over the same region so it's 27.8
